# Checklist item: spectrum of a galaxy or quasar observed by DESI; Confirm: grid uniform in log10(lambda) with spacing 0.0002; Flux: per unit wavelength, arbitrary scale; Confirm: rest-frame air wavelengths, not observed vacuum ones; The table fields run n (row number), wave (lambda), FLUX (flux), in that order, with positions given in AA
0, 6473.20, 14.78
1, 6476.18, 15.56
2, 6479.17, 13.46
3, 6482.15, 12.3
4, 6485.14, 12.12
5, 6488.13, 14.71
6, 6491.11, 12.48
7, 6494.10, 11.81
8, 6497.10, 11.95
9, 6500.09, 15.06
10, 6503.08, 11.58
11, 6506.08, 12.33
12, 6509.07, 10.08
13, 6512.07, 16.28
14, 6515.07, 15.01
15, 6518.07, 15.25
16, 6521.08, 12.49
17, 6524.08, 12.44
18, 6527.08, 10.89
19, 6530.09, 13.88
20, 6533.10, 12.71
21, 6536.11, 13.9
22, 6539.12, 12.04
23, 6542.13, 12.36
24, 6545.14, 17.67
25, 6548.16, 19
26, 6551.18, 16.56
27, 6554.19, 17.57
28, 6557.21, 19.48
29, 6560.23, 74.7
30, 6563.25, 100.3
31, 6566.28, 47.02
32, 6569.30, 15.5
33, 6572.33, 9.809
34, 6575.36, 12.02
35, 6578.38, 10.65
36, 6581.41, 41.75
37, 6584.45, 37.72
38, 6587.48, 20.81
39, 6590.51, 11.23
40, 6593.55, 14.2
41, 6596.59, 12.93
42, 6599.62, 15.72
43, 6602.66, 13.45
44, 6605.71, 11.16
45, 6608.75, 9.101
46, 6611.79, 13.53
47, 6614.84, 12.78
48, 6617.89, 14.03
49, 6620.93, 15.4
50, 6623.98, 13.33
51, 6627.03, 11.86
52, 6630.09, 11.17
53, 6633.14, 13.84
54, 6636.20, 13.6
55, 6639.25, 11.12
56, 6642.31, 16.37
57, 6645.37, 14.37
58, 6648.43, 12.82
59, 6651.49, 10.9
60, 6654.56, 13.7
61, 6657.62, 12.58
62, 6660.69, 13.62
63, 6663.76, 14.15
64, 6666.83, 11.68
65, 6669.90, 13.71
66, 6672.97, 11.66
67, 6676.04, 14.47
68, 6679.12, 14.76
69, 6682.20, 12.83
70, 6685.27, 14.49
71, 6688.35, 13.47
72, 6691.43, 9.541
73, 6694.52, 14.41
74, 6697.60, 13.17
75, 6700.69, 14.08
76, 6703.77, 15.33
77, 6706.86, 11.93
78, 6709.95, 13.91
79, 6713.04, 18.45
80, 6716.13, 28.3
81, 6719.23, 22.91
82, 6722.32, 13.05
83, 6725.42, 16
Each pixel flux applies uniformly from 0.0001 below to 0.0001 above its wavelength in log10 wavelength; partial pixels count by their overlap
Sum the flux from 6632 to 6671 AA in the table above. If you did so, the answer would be 172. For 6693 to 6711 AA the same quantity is 83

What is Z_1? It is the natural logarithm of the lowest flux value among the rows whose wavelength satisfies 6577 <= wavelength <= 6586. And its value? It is 2.37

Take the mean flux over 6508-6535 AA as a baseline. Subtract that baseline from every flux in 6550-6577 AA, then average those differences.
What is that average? 22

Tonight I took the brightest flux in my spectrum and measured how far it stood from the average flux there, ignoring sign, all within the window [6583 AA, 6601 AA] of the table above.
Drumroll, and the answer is 19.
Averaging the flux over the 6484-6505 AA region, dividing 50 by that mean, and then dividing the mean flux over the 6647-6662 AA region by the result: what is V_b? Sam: 3.26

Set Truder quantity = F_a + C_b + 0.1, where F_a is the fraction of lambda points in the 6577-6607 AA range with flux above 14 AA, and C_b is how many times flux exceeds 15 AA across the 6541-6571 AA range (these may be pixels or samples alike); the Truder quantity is 10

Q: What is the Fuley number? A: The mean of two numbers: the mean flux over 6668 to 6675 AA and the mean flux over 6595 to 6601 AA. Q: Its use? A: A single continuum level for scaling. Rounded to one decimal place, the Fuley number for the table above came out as 13.5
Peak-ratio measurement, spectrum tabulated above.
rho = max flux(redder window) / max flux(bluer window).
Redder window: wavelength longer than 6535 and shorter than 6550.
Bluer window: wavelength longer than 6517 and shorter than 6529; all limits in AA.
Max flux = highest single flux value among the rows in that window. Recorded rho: 1.2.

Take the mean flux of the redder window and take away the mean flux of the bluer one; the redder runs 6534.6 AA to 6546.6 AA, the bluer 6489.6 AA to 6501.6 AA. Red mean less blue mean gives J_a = 1.2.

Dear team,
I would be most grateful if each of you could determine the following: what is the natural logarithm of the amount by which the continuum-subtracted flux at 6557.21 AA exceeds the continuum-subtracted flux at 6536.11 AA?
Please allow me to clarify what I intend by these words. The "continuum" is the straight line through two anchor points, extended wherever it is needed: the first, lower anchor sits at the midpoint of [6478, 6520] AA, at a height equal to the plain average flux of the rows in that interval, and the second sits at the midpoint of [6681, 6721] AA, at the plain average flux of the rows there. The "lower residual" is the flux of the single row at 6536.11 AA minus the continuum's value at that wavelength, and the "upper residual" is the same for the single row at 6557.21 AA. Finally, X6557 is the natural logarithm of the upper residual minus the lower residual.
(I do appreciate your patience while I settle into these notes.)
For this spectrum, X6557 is 1.7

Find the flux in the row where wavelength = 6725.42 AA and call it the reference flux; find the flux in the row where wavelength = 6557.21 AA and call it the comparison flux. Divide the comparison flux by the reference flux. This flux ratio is 1.2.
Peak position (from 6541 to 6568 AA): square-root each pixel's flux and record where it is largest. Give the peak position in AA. 6563.25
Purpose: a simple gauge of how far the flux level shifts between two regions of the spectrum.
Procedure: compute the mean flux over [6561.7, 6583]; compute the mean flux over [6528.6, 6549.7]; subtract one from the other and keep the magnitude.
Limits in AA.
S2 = 19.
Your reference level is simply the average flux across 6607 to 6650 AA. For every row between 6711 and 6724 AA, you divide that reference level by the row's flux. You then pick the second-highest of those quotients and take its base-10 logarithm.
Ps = -0.15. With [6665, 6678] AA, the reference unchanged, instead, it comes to 0.05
